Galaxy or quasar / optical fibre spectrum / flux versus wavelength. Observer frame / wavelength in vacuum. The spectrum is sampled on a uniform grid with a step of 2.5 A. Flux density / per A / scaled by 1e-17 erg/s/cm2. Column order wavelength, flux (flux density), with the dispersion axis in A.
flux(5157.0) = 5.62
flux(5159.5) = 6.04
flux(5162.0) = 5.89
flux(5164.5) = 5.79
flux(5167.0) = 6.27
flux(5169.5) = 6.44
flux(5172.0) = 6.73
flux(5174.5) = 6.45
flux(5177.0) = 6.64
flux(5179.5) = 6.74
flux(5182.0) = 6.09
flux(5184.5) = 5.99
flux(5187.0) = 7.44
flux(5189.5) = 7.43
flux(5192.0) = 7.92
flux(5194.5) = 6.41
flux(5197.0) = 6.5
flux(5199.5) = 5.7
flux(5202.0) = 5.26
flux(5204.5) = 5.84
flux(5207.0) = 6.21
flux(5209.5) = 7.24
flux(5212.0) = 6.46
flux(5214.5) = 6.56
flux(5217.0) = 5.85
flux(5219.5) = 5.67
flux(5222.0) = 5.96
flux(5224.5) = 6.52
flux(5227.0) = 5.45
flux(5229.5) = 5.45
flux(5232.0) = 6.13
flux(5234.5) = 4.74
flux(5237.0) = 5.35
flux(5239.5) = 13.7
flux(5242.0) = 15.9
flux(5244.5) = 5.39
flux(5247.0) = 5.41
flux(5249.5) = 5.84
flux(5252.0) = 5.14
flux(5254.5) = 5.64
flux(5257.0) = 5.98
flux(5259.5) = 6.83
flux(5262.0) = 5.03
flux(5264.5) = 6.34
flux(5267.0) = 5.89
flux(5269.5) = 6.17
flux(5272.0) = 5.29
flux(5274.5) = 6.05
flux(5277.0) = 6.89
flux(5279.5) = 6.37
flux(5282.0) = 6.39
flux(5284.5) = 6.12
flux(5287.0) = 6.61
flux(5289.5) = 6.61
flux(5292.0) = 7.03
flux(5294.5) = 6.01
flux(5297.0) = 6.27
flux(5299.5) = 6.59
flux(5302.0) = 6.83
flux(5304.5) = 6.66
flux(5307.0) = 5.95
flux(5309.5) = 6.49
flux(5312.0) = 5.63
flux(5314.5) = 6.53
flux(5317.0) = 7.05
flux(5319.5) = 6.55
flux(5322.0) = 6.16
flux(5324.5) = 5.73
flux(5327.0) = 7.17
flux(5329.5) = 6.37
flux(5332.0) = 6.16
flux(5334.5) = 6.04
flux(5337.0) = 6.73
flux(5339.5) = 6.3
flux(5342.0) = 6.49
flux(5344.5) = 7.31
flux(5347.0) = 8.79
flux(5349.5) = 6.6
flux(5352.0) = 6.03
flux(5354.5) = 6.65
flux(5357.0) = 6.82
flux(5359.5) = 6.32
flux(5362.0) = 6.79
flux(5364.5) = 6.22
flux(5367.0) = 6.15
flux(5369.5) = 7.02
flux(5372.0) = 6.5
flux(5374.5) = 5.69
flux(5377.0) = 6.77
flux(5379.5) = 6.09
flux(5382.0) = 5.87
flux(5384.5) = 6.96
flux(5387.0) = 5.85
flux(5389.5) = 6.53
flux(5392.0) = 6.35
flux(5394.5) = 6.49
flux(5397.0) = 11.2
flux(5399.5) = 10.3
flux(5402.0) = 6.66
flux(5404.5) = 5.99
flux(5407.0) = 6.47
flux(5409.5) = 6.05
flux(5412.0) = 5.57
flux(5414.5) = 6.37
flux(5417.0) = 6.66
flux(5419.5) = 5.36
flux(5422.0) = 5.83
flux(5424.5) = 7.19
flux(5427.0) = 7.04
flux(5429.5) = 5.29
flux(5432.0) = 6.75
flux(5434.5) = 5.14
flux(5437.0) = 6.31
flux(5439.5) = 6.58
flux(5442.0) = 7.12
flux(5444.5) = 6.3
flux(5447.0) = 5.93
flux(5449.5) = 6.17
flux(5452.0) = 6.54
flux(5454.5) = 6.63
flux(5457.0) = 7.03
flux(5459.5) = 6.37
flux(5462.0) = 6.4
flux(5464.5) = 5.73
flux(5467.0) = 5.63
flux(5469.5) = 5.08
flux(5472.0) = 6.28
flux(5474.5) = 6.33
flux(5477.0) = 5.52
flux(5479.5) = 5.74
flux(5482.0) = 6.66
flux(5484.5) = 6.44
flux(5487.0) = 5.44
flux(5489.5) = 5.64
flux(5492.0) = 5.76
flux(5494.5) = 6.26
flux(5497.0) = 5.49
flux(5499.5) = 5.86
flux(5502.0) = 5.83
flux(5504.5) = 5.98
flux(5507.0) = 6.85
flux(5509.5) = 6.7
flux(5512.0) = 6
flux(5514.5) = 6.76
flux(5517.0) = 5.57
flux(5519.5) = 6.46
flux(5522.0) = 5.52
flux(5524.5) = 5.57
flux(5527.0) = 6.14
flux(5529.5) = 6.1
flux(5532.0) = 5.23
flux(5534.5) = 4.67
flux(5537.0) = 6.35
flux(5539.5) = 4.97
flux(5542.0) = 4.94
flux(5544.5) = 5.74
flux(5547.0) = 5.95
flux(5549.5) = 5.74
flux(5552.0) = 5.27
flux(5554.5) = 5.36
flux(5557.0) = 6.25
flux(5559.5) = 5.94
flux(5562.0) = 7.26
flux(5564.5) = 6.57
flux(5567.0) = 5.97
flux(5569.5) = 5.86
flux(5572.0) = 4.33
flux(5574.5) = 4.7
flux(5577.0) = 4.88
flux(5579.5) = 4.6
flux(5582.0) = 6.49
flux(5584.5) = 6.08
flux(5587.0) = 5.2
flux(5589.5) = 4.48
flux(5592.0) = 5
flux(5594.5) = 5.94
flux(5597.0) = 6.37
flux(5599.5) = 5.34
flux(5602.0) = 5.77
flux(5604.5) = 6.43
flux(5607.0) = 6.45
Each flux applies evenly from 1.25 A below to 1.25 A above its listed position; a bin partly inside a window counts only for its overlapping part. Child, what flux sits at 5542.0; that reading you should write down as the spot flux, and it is 4.94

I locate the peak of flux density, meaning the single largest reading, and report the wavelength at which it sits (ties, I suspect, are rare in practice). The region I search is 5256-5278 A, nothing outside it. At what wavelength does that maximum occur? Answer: 5277.0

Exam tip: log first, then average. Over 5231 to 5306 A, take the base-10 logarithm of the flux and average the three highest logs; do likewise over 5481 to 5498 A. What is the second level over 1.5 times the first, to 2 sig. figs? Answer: 0.51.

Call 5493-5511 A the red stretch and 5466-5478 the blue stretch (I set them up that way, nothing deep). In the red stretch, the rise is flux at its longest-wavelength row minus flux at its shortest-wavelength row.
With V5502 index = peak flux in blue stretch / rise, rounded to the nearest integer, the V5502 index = 14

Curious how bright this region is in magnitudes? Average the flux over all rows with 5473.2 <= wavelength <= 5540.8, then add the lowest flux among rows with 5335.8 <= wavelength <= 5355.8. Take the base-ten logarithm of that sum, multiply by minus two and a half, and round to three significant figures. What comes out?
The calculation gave -2.69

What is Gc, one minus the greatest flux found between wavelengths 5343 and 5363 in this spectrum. -7.8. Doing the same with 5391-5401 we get -10.2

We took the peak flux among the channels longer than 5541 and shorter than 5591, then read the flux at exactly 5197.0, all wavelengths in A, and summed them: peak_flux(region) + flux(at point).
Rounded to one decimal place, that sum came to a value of 13.8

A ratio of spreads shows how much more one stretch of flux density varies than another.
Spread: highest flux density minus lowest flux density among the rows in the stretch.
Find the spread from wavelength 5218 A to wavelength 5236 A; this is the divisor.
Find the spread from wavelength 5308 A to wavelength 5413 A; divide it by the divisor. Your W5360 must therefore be 3.2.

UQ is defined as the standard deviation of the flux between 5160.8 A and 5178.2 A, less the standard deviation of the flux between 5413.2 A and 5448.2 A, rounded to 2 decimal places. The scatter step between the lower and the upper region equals -0.32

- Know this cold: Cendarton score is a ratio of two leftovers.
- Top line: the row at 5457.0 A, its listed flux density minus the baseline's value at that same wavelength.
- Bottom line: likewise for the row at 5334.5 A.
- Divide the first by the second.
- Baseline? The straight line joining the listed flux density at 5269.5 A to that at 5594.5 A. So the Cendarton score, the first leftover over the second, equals -12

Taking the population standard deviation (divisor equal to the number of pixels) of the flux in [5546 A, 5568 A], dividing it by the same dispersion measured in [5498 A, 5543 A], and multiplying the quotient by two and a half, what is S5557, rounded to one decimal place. 2.3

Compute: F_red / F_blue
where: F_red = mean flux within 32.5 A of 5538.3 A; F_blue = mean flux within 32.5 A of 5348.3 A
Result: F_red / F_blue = 0.90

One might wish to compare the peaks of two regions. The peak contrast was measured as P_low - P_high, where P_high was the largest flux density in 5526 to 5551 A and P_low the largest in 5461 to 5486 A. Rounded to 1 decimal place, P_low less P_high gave 0.3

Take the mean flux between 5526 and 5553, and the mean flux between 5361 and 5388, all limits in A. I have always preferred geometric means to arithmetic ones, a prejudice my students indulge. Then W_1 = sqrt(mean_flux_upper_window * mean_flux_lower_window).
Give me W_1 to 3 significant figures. 5.94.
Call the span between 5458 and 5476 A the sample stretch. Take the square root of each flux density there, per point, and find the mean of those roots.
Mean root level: 2.44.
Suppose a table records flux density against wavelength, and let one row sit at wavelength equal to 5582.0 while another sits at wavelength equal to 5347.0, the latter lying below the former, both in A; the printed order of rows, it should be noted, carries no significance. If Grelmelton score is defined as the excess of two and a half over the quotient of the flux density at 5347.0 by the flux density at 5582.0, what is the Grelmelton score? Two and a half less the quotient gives 1.15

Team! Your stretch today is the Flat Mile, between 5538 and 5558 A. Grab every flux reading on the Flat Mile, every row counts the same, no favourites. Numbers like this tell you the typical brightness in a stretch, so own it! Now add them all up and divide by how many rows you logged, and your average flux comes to 5.5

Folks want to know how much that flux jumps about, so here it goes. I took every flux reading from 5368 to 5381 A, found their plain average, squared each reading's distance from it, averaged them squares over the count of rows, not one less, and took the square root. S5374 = 0.48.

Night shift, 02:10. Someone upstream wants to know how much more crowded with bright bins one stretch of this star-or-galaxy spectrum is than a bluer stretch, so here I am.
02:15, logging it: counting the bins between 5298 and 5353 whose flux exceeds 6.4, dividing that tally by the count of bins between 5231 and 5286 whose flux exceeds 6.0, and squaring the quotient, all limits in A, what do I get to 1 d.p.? 1.4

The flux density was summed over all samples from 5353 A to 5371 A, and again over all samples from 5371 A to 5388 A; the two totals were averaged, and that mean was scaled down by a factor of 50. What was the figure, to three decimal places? 0.897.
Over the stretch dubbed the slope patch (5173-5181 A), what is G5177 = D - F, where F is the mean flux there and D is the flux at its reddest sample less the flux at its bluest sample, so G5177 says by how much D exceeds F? -6.3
